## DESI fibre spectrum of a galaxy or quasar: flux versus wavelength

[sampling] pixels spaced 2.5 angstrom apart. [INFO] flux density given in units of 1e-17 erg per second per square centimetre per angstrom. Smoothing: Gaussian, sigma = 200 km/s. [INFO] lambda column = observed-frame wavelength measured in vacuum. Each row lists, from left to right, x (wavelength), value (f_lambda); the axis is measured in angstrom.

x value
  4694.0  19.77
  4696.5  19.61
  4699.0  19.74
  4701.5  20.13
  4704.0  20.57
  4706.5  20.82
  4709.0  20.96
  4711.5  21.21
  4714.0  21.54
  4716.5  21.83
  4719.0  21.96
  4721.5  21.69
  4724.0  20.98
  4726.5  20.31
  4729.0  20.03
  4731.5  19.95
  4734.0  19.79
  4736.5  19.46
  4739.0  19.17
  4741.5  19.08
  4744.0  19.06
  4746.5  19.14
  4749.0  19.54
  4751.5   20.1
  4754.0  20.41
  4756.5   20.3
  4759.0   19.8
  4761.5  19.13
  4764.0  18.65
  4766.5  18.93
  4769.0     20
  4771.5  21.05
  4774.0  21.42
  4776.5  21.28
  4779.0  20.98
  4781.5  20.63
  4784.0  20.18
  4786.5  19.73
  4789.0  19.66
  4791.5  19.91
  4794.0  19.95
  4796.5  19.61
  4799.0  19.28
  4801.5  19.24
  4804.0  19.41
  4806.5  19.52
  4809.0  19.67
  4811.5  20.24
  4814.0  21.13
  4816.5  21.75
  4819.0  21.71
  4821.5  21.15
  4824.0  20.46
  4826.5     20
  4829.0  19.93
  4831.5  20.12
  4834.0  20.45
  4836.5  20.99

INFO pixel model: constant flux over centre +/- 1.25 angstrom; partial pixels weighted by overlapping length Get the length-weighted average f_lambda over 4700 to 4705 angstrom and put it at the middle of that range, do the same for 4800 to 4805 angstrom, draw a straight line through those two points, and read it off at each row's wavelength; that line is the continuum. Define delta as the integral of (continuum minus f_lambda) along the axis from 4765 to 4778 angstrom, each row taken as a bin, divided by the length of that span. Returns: -0.9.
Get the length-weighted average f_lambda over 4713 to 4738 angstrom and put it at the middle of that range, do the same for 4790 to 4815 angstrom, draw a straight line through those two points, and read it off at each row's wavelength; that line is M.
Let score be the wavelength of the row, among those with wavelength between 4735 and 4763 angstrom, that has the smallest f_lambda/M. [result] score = 4741.5 angstrom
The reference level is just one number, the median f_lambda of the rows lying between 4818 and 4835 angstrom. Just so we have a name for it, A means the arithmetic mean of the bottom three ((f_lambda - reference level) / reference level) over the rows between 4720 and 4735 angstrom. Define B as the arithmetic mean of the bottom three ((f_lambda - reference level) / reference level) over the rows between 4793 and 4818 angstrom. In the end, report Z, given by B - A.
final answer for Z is -0.03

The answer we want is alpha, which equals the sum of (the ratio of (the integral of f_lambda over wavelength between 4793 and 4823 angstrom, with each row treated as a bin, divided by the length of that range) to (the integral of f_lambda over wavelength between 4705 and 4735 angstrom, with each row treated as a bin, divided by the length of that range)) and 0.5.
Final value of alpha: 1.47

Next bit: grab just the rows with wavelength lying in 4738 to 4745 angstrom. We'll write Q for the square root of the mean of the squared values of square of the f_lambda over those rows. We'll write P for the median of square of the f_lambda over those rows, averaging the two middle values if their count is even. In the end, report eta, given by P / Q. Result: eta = 1.00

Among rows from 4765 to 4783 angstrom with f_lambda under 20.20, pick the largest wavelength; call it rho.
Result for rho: 4769.0 angstrom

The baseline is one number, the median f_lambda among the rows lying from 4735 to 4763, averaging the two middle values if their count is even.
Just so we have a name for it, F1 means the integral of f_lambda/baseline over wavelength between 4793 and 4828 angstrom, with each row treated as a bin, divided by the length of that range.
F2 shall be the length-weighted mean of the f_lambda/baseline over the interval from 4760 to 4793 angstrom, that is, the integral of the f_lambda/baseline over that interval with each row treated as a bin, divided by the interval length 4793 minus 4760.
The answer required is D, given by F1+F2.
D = 2.07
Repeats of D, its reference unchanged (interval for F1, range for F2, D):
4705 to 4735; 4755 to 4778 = 2.11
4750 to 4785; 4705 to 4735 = 2.11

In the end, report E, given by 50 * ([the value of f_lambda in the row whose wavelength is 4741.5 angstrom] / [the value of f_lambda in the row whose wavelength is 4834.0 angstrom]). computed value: 46.7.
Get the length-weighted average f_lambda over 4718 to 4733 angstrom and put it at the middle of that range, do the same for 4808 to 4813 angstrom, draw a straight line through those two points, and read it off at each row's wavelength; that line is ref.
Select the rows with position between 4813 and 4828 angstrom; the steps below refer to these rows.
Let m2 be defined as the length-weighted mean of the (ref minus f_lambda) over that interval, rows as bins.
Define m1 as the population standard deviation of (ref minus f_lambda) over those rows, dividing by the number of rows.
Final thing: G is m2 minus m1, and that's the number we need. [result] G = -1.7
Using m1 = 0.60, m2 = -1.1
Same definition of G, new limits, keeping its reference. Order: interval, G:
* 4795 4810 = 0.5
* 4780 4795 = -0.1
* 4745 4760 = 0.2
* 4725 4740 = 0.6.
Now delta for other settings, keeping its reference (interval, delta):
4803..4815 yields -0.7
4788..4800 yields -0.3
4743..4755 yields 0.2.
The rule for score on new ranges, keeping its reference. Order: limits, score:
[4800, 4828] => 4801.5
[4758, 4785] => 4764.0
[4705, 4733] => 4731.5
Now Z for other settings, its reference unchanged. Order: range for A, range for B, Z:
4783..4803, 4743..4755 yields -0.01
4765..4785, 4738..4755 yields -0.03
